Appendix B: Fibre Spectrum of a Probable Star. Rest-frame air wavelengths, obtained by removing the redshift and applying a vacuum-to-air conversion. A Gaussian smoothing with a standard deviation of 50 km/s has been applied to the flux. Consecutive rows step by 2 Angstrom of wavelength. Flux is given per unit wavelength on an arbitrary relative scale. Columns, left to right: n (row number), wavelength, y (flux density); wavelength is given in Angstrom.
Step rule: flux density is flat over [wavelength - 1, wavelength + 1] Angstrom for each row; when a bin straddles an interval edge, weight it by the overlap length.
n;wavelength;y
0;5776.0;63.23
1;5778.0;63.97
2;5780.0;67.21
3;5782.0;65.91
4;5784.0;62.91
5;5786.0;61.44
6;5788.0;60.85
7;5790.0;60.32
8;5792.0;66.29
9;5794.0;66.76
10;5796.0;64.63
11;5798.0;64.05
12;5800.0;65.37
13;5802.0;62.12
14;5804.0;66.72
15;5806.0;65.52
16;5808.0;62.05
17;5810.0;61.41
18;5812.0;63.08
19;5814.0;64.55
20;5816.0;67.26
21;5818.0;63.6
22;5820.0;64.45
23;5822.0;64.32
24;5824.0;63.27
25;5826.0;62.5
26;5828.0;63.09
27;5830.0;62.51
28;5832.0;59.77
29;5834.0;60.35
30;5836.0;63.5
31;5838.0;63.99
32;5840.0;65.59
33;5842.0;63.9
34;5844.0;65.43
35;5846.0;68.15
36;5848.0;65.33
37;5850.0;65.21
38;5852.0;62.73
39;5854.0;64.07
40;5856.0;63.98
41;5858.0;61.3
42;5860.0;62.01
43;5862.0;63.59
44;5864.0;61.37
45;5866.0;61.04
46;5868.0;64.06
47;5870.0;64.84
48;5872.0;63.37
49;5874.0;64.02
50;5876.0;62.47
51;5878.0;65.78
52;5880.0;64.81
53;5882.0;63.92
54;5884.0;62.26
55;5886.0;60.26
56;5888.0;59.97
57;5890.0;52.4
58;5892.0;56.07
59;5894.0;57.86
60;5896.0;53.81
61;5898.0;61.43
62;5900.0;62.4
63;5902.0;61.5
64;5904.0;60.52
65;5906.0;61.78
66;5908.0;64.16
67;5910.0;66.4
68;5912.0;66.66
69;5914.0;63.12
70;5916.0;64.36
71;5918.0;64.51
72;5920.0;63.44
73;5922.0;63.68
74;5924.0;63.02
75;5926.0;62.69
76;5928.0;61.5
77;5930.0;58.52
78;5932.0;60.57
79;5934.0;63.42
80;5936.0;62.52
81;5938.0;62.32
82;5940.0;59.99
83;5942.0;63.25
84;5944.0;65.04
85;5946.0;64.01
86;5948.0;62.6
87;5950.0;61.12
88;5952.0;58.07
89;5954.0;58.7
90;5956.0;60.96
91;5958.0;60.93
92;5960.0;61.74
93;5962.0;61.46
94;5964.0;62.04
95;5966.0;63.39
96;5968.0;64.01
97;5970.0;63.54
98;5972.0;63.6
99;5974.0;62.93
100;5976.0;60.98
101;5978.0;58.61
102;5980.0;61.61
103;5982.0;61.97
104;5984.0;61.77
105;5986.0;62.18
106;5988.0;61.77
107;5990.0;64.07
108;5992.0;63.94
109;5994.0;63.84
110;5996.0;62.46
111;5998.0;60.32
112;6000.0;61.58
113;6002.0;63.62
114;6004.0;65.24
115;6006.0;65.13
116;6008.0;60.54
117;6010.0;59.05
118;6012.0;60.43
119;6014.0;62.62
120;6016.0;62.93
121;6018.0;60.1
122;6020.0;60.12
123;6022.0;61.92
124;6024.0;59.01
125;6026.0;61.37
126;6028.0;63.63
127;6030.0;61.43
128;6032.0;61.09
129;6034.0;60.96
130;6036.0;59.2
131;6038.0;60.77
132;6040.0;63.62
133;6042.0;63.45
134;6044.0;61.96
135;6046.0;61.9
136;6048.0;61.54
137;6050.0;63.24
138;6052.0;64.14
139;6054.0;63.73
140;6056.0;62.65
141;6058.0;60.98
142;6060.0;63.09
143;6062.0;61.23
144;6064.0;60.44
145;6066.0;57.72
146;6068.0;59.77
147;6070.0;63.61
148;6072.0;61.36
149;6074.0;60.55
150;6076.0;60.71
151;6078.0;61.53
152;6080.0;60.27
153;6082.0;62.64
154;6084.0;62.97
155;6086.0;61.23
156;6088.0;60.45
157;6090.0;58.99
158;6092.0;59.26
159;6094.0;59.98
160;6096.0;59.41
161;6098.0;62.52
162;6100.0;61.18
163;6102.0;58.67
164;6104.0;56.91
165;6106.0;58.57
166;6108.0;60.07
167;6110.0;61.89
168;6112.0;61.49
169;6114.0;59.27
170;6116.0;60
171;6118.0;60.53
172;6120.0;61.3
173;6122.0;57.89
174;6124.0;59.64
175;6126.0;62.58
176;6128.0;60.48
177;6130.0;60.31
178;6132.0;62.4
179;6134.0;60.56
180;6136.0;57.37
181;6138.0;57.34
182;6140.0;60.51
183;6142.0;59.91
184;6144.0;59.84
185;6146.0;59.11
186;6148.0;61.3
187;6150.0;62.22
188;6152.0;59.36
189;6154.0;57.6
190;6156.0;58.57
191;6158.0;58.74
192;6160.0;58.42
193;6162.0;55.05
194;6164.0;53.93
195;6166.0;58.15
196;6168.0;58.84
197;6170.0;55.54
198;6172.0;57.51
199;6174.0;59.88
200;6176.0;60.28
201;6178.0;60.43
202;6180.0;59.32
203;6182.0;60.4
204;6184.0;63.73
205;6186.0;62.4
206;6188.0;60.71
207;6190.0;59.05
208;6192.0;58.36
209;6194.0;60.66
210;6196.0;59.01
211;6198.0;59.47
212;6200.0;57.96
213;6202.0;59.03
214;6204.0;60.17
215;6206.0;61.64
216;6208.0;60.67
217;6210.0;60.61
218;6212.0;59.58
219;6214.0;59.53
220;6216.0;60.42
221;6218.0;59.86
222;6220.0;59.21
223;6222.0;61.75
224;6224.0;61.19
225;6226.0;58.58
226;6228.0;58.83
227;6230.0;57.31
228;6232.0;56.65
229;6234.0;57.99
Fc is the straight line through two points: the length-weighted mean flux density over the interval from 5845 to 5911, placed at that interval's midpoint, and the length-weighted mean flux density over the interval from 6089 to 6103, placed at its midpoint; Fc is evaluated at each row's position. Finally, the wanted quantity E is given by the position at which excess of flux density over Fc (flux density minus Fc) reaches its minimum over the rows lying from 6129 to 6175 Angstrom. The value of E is 6164.0 Angstrom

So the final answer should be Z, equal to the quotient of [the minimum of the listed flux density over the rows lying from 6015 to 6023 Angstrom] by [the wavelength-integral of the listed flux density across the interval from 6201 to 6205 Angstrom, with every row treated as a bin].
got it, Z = 0.25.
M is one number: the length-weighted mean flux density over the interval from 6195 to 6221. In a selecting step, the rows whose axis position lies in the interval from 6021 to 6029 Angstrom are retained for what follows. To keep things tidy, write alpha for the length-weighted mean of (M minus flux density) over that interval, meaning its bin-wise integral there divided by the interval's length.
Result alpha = -1.7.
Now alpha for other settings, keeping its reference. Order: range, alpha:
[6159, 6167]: 3.4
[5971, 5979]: -1.7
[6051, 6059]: -3.1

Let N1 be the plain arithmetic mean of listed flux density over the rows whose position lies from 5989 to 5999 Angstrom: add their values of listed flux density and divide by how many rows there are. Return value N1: 62.9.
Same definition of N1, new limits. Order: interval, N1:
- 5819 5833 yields 62.8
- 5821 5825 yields 63.8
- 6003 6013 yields 62.1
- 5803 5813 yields 63.8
